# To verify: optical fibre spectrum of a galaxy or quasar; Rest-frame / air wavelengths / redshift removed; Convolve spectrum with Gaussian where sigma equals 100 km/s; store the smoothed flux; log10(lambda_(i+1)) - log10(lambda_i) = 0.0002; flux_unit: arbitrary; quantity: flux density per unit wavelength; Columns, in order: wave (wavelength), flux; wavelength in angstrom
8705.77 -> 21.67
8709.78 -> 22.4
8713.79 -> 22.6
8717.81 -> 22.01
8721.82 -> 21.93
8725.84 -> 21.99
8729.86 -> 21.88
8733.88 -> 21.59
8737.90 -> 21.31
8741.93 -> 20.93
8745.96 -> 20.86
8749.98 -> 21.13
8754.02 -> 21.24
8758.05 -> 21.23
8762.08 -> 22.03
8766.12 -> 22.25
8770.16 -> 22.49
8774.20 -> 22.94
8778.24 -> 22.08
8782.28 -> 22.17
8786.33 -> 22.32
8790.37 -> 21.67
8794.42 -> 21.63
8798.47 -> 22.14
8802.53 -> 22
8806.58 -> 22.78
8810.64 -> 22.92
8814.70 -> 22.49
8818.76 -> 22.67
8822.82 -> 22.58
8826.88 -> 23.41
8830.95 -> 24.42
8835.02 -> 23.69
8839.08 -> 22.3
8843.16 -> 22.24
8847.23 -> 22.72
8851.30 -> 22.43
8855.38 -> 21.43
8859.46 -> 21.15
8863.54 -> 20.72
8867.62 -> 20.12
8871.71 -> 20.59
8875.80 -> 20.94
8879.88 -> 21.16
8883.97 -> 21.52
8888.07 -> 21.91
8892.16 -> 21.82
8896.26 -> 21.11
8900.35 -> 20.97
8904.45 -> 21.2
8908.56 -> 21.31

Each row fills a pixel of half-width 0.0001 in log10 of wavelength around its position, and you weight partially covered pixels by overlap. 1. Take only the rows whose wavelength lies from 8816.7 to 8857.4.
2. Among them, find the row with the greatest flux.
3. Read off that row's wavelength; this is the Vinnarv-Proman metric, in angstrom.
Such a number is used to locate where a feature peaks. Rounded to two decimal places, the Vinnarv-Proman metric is 8830.95 angstrom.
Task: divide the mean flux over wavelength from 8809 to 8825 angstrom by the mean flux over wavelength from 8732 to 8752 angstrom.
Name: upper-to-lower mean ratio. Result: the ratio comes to 1.07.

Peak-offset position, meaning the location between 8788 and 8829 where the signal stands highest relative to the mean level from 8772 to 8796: 8826.88 angstrom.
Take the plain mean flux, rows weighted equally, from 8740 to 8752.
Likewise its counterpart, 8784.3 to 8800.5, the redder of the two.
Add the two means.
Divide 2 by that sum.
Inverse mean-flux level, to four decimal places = 0.0466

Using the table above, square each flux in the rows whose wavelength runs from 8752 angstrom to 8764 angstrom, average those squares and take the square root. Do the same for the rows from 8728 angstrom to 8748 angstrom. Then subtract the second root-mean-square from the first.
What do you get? 0.19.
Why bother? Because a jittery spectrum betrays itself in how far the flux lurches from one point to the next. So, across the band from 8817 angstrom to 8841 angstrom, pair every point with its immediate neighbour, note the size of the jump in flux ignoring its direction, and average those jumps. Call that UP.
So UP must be 0.81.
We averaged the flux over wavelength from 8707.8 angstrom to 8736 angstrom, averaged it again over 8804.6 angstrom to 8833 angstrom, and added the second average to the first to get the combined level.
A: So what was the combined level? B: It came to 45.1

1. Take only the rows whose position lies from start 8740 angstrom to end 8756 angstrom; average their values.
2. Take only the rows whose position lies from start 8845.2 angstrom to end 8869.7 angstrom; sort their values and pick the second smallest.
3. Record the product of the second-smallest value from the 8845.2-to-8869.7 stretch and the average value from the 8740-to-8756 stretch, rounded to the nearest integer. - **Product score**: 436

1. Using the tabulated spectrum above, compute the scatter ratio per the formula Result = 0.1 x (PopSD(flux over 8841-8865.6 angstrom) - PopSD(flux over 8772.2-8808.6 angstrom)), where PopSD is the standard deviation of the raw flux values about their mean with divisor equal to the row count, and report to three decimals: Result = 0.031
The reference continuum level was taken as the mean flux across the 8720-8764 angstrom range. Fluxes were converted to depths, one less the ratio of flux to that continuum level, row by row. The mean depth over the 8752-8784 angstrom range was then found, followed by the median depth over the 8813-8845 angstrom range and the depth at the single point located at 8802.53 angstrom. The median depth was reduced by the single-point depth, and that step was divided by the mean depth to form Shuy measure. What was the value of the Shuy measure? 1.1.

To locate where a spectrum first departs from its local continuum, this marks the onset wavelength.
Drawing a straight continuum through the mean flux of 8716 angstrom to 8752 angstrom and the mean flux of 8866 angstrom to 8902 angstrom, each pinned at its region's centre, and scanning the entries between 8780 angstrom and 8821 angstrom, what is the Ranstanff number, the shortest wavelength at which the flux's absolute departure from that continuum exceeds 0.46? 8782.28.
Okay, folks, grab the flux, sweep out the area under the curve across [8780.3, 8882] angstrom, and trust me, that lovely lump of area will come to 2248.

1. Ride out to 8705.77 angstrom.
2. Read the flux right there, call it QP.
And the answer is 21.67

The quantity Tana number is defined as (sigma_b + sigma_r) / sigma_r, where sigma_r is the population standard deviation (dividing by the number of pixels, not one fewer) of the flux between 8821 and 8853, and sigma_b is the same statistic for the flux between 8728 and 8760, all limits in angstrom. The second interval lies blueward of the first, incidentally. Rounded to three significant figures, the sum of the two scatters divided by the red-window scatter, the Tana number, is 1.43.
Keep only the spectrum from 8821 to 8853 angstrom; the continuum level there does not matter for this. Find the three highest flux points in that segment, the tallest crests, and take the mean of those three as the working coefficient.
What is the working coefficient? 23.8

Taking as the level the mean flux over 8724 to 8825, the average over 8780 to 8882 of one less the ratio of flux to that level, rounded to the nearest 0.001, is -0.006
